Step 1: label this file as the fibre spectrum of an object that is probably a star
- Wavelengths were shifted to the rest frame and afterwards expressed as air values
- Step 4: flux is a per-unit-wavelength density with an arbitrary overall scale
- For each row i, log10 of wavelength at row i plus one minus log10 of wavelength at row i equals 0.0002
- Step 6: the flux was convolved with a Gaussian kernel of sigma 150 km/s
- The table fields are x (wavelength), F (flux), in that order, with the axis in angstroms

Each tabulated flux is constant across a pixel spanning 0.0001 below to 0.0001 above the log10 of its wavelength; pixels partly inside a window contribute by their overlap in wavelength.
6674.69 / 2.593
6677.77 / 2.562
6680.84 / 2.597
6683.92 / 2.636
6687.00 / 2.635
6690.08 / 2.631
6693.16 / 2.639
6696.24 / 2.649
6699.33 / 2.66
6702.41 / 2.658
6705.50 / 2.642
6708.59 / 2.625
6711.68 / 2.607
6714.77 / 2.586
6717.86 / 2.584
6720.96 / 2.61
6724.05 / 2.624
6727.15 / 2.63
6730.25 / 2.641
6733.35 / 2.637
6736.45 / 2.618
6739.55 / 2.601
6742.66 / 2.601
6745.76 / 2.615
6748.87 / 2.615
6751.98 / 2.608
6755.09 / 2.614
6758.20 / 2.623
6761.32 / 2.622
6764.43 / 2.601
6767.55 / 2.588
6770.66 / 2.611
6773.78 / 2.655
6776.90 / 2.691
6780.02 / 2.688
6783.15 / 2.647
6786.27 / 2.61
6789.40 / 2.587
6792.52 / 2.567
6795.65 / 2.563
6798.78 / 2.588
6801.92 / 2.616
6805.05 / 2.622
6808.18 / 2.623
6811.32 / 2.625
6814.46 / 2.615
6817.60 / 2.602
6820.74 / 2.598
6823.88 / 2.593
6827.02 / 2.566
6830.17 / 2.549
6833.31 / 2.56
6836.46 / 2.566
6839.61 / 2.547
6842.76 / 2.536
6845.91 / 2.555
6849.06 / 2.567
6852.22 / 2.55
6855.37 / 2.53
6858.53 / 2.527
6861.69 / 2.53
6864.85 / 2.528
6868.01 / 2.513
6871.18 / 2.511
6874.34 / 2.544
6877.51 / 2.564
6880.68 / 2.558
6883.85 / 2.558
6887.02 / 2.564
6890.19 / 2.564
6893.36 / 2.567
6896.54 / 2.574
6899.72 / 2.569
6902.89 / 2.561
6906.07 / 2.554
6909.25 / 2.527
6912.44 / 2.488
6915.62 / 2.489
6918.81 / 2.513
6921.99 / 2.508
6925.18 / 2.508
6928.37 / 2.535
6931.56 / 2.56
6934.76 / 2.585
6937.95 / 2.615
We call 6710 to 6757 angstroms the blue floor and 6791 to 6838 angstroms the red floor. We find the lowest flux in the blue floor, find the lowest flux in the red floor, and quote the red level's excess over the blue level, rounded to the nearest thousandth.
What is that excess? -0.035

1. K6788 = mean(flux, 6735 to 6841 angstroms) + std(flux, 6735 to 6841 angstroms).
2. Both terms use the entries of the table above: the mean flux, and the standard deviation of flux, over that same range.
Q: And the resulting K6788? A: 2.64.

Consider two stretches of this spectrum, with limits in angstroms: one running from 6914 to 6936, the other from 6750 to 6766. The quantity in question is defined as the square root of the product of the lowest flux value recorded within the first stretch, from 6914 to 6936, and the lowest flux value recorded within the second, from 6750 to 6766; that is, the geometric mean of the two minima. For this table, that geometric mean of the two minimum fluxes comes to 2.54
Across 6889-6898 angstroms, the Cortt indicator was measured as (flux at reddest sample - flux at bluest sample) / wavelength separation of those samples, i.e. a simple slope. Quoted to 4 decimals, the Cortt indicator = 0.0016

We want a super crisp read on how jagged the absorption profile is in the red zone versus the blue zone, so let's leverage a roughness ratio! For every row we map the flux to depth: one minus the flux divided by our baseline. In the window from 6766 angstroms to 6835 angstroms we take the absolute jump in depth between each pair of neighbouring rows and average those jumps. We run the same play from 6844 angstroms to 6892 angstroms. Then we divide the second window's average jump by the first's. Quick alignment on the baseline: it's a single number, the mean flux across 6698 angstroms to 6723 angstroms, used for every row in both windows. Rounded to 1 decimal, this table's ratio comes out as 0.5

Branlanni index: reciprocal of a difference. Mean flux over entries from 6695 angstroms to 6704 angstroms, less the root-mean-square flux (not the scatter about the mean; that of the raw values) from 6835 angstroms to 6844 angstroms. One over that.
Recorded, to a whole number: 9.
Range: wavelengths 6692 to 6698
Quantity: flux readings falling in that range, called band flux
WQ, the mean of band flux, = 2.64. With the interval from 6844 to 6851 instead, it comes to 2.56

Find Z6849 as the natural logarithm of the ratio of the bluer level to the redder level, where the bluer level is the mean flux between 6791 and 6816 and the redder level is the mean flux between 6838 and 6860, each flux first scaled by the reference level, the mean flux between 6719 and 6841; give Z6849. 0.022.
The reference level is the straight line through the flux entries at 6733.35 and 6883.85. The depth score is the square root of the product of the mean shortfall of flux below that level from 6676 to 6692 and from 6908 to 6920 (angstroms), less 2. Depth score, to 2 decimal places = -1.96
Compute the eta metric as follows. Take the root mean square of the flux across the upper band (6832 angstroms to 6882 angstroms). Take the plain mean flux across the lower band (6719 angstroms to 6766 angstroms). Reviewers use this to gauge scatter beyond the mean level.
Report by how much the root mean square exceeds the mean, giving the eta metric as -0.074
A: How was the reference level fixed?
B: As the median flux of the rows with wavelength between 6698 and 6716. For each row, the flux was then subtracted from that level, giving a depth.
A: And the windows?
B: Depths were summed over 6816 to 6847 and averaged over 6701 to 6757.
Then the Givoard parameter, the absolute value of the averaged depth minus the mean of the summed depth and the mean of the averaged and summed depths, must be 0.5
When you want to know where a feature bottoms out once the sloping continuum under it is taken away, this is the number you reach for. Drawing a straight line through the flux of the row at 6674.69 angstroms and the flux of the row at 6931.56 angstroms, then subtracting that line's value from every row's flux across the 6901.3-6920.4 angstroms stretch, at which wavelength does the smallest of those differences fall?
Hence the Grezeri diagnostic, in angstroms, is 6912.44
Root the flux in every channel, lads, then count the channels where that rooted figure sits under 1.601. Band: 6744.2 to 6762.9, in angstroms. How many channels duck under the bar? 0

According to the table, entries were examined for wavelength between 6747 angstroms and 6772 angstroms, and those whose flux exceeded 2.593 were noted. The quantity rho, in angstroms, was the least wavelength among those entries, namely 6748.87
